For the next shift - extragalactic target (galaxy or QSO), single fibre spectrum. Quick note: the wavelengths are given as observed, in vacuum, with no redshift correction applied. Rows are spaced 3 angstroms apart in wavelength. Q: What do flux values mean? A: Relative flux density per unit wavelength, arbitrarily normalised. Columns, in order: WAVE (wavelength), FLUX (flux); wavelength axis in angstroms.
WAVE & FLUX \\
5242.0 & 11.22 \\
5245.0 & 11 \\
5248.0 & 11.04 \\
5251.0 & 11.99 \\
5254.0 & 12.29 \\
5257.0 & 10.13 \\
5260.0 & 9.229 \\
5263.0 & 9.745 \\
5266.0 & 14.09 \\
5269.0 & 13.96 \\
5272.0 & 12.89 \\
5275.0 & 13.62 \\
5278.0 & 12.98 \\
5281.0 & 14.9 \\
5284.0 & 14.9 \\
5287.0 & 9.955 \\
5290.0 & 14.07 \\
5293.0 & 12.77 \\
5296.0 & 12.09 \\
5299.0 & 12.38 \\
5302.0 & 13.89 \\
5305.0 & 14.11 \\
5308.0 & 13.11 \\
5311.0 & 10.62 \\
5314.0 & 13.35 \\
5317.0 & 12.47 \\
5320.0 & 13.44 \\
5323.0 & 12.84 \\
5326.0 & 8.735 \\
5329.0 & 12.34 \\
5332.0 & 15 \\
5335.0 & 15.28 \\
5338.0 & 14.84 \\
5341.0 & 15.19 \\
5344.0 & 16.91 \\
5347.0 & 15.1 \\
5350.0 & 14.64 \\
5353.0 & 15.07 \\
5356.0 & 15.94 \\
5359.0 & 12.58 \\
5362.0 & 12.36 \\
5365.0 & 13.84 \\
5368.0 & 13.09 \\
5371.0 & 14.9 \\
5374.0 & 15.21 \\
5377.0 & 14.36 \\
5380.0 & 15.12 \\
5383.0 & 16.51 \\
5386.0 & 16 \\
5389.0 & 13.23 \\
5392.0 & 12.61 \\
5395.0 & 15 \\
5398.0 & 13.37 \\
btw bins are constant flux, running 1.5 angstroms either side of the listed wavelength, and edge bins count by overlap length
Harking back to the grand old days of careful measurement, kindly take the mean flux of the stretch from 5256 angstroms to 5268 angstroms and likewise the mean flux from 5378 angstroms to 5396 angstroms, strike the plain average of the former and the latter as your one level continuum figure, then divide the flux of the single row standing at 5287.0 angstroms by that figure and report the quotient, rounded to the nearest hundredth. 0.78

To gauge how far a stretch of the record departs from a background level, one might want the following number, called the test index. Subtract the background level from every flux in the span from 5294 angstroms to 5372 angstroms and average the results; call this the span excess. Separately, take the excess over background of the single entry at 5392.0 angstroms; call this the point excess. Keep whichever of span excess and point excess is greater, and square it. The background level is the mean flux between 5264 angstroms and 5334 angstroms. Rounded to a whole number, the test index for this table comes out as 0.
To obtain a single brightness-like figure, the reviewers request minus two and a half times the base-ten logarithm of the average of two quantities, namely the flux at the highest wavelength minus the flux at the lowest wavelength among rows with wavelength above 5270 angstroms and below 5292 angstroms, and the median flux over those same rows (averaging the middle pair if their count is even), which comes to -2.17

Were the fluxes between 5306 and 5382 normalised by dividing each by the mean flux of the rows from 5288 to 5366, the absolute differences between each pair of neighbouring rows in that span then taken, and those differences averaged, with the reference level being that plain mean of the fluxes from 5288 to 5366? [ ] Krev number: 0.104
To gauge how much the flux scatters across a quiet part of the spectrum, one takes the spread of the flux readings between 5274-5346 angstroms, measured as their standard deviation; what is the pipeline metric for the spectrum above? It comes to 1.8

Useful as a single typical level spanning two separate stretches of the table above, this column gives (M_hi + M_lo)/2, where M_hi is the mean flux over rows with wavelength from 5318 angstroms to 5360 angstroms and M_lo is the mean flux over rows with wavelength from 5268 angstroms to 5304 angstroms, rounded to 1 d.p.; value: 13.7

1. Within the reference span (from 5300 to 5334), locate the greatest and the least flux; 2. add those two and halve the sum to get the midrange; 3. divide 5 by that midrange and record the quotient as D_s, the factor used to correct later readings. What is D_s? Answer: 0.42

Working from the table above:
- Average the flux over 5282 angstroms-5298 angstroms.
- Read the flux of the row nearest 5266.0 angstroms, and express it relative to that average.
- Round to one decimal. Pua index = 1.1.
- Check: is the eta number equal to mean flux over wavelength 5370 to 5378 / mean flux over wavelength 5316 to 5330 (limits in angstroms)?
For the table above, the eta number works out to 1.24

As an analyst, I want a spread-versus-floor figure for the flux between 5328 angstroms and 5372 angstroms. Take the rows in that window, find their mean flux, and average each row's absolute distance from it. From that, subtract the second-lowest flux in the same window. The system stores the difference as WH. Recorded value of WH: -11.3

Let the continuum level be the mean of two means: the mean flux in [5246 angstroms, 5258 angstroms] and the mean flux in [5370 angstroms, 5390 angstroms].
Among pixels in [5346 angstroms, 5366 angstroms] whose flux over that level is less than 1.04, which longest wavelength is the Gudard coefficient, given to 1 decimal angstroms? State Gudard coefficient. 5362.0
